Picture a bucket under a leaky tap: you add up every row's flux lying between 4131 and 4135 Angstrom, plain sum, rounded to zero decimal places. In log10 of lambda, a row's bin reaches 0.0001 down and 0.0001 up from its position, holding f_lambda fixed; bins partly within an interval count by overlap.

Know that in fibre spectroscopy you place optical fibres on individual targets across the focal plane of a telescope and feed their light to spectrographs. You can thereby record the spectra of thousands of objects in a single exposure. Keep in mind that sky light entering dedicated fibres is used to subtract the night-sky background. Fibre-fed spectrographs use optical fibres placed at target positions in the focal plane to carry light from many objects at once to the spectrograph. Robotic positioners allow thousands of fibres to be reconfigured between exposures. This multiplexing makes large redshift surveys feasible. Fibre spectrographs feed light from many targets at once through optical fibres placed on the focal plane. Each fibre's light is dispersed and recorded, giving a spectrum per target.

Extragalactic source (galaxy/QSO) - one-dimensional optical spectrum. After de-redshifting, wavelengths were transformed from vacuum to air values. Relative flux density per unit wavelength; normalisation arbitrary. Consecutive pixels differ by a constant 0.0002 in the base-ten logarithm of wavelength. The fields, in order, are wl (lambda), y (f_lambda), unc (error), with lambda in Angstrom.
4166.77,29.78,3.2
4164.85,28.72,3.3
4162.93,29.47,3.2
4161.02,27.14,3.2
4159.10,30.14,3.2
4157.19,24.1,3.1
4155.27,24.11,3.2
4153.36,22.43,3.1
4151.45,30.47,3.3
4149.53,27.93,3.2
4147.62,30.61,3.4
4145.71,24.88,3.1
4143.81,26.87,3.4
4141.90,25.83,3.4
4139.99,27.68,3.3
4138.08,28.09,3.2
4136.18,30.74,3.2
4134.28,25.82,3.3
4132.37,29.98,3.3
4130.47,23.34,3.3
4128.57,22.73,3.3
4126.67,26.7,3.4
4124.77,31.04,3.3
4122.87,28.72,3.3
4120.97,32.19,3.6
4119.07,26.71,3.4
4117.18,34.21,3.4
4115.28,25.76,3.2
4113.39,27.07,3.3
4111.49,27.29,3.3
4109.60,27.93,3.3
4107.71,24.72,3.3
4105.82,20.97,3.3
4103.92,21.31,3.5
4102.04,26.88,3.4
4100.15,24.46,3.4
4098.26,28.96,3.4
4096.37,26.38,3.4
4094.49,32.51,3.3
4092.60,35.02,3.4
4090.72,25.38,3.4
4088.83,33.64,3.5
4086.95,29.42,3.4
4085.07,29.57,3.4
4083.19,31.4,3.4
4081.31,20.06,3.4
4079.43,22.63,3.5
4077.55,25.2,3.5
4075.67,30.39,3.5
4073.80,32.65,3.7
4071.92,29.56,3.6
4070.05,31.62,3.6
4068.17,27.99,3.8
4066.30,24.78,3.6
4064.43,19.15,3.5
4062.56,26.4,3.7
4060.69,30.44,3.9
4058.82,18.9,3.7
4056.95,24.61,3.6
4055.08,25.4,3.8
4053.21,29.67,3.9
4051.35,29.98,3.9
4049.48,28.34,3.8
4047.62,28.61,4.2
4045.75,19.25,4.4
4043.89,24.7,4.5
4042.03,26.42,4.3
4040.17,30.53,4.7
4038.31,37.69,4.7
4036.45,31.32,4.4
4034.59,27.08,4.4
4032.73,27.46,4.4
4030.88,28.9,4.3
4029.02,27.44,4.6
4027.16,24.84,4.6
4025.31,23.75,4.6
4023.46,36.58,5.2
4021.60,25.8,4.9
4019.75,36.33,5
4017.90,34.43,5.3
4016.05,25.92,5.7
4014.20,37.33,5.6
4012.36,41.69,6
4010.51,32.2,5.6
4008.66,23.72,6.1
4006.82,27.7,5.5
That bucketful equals 56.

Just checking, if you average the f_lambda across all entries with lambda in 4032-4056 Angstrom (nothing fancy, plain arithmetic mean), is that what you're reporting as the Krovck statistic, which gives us 28.19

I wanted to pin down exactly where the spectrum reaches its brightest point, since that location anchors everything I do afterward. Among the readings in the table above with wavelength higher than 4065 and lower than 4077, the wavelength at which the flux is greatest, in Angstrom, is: 4073.80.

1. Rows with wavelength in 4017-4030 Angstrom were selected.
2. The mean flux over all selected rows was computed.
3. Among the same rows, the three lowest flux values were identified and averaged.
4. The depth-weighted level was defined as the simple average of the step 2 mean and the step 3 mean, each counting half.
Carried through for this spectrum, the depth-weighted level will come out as 27.3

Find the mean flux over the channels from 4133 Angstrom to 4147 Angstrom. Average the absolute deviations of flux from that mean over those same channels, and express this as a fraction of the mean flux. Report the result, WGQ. 0.054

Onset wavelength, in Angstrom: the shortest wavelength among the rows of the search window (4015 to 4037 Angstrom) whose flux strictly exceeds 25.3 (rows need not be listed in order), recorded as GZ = 4016.05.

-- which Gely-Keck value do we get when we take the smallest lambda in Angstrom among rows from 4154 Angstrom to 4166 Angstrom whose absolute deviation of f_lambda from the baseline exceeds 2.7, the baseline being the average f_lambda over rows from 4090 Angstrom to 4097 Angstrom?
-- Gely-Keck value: 4155.27 Angstrom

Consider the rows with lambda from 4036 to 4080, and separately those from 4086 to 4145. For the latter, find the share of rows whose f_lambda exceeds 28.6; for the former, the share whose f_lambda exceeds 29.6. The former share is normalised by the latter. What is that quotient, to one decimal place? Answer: 1.1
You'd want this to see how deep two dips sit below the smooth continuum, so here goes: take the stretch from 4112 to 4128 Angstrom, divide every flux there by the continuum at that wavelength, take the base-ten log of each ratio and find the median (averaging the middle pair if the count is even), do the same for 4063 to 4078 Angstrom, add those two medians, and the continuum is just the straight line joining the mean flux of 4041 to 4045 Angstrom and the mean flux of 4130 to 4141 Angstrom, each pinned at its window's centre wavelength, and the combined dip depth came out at 0.05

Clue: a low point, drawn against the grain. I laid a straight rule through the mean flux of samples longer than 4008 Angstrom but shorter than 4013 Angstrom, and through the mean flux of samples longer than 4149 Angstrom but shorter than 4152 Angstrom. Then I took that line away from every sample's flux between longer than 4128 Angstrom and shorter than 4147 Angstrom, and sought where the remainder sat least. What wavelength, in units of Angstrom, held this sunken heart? 4128.57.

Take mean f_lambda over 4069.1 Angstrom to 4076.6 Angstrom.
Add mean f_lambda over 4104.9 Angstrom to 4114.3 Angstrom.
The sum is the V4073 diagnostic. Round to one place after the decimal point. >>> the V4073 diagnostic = 56.7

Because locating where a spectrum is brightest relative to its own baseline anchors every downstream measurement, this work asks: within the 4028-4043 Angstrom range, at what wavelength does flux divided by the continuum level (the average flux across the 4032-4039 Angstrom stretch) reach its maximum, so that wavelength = 4038.31 Angstrom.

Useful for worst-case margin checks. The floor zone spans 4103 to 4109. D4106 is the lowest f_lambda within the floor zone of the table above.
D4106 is 20.97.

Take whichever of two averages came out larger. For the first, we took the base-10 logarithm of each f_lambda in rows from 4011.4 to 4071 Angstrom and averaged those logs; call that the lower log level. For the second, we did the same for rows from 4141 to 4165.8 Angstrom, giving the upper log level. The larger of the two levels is 1.448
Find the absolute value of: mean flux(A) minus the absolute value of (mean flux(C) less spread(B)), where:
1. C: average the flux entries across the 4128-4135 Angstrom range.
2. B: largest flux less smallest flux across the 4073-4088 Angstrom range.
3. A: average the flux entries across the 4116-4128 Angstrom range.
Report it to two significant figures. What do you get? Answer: 17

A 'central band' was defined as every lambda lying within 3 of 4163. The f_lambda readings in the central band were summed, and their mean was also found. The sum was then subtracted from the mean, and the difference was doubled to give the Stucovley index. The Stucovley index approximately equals -114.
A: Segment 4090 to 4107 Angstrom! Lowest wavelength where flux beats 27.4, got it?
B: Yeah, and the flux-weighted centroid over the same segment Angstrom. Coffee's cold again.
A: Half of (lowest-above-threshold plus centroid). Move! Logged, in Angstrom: 4095.2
